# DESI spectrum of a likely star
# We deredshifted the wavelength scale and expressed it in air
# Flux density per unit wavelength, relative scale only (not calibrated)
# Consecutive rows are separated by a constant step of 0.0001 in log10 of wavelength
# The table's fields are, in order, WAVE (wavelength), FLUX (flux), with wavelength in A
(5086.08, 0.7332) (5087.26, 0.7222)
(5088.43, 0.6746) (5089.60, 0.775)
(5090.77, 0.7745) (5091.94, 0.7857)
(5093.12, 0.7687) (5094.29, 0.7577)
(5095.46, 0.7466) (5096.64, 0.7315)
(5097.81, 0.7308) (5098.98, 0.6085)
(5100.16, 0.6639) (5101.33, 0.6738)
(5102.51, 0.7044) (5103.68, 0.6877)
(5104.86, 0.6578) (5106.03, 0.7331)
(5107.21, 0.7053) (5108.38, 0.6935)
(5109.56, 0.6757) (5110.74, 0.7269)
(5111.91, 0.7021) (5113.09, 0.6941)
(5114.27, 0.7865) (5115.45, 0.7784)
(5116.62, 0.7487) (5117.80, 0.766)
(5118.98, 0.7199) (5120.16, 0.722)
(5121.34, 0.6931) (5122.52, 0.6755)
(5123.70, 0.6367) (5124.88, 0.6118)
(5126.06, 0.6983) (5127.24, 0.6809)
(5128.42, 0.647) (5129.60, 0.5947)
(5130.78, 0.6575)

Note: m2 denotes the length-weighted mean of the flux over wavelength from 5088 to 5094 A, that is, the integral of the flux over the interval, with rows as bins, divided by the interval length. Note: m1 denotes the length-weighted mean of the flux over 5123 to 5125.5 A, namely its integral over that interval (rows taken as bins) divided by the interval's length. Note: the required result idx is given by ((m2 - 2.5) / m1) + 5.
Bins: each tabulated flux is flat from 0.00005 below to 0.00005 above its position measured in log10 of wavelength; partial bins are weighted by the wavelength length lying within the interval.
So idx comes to 2.22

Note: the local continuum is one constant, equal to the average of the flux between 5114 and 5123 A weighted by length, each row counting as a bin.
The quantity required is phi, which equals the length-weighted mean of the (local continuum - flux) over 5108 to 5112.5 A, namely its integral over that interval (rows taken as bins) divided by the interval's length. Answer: 0.04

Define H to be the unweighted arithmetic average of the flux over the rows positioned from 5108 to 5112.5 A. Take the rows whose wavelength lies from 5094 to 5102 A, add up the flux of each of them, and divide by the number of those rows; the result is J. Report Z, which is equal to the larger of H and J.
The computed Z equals 0.702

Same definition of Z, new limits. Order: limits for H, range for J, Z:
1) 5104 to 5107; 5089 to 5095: 0.772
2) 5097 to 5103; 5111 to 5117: 0.742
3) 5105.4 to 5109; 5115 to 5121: 0.747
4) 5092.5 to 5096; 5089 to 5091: 0.775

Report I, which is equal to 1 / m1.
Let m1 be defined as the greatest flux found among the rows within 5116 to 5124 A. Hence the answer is 1.31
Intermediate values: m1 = 0.766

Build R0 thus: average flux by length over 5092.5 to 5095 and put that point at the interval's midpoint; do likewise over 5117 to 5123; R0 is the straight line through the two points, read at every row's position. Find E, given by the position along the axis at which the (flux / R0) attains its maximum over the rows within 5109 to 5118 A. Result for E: 5114.27 A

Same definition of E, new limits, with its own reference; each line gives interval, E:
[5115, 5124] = 5115.45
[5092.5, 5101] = 5093.12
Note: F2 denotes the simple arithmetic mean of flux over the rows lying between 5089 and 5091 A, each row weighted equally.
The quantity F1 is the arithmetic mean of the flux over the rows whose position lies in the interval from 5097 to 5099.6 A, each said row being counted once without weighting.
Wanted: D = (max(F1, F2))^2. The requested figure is 0.600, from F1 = 0.67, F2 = 0.77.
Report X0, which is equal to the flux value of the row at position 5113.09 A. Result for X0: 0.6941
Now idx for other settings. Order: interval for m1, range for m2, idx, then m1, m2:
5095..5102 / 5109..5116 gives 2.43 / 0.69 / 0.73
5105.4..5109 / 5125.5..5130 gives 2.41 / 0.71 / 0.66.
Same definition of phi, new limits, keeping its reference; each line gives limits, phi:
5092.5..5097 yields -0.02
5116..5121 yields 0.00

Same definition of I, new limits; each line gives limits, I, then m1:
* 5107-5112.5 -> 1.38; 0.7269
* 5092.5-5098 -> 1.30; 0.7687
